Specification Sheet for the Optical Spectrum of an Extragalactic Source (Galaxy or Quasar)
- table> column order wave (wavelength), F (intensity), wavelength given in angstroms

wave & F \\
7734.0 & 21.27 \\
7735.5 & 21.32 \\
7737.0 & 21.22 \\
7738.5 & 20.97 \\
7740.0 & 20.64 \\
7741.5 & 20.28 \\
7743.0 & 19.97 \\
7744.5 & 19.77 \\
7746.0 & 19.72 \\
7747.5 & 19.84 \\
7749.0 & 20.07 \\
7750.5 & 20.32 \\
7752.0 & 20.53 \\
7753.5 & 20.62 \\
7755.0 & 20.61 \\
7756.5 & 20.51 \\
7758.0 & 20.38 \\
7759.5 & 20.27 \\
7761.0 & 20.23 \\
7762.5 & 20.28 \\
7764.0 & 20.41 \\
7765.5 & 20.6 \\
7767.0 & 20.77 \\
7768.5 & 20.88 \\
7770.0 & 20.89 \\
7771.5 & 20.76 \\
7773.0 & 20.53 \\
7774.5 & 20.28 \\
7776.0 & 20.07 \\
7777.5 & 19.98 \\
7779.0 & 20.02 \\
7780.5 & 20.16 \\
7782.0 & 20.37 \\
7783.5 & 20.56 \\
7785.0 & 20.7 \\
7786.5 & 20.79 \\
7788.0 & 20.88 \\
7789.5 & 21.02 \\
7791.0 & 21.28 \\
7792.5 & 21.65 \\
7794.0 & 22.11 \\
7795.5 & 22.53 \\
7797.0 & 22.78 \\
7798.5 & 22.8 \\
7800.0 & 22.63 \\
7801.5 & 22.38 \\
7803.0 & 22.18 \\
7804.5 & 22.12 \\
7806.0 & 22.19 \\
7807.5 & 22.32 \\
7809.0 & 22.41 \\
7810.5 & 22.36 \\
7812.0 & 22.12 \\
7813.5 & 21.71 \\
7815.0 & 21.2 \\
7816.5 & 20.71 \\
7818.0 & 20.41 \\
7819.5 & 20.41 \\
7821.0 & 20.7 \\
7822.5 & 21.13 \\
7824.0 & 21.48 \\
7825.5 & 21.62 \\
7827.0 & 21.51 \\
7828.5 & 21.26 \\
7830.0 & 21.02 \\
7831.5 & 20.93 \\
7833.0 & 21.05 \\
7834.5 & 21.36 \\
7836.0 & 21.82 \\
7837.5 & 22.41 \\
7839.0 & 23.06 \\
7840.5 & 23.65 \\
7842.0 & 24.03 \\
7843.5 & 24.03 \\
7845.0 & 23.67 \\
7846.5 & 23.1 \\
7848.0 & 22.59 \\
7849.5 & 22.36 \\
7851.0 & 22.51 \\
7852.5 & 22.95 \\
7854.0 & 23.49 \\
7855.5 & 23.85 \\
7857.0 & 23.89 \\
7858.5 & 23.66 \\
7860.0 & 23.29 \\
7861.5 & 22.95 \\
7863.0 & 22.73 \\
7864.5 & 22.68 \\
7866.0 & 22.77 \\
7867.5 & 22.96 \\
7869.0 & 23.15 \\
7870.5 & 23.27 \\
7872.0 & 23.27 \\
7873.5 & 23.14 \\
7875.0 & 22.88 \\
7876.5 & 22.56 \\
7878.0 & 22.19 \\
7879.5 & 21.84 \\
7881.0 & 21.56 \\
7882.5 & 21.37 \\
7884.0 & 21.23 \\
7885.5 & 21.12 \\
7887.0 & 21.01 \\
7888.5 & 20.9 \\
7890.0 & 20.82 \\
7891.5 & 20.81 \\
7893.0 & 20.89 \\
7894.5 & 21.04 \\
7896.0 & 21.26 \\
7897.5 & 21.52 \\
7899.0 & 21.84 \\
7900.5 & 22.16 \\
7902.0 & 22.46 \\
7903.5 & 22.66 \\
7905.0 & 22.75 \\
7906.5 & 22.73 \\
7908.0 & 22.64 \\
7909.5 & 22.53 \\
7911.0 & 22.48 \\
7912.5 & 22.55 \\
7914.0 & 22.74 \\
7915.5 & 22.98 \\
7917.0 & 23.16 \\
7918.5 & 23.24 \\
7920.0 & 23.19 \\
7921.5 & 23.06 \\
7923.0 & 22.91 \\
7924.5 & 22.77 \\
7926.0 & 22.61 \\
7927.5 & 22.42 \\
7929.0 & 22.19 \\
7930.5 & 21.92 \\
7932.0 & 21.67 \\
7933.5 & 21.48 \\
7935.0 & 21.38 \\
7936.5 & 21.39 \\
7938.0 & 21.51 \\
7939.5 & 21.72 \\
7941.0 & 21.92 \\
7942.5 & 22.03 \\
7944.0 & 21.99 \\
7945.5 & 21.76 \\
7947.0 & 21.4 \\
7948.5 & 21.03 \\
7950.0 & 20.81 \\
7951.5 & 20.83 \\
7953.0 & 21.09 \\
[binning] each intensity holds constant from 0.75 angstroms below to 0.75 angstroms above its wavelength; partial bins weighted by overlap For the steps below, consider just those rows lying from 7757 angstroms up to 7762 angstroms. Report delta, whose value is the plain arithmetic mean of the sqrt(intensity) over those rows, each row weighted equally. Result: 4.50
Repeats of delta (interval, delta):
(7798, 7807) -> 4.73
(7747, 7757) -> 4.51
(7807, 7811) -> 4.73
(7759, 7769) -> 4.53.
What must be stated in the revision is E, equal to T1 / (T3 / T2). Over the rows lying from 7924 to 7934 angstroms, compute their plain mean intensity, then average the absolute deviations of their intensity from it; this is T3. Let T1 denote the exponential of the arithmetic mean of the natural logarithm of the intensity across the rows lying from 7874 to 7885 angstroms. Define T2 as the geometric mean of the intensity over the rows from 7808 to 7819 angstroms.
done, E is 1195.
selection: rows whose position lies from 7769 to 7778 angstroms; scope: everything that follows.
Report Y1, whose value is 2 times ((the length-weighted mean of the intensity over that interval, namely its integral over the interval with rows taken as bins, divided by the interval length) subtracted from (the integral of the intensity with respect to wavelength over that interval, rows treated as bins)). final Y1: 327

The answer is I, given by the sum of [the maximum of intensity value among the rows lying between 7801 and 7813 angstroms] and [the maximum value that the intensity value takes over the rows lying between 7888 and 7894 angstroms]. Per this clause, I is 43.3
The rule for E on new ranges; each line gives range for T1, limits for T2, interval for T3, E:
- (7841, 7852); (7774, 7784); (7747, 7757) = 1948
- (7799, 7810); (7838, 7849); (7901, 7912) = 5210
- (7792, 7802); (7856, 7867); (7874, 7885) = 1014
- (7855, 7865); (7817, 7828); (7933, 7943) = 2222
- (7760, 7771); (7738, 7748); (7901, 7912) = 4133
